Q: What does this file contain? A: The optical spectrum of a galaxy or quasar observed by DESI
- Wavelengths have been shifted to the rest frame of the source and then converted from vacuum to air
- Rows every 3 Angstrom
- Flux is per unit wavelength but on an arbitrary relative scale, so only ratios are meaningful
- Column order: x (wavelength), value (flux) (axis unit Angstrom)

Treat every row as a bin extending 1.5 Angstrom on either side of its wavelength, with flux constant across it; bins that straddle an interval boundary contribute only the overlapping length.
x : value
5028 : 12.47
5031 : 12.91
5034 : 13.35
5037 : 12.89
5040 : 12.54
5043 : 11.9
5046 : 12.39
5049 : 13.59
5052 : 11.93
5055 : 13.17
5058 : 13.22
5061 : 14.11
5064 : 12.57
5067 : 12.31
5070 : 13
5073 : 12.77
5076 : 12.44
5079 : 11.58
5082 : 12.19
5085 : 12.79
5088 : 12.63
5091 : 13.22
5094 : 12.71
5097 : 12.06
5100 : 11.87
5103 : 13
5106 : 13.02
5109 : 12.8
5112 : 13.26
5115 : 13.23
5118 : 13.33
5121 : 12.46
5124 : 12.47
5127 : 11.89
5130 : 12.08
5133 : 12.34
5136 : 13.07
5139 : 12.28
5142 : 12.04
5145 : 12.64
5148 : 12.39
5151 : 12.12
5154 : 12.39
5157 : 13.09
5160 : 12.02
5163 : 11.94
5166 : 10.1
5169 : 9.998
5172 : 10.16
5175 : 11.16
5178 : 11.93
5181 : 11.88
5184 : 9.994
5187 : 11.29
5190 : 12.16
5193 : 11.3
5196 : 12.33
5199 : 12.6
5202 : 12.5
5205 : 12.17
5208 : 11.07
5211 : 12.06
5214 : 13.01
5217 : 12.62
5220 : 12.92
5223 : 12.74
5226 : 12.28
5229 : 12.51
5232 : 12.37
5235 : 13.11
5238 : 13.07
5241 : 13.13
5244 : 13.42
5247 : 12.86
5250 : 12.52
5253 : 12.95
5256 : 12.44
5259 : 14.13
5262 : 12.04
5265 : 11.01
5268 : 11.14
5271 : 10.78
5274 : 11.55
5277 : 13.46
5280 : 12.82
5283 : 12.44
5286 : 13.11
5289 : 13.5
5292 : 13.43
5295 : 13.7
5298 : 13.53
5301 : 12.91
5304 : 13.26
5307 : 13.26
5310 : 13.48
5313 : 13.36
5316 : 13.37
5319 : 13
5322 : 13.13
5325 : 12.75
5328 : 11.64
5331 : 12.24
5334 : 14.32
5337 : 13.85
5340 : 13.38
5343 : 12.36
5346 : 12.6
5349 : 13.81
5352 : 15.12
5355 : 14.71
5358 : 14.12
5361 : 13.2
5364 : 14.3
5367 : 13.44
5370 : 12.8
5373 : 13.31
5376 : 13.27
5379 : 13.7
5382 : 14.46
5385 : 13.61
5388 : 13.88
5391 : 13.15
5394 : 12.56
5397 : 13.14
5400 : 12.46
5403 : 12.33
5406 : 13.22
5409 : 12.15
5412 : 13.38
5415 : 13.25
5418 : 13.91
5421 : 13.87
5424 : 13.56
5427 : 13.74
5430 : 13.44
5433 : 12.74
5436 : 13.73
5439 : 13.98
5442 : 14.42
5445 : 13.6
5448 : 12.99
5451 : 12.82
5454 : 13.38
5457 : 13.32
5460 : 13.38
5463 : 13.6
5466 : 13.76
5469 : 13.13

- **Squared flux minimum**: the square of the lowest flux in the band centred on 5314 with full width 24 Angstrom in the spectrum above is 163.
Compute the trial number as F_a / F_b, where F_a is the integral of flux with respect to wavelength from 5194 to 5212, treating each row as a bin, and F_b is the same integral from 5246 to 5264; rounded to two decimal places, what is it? 0.95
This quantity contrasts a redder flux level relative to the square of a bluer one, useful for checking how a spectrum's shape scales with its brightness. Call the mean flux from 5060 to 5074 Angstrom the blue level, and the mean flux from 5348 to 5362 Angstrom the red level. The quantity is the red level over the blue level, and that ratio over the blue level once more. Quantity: 0.085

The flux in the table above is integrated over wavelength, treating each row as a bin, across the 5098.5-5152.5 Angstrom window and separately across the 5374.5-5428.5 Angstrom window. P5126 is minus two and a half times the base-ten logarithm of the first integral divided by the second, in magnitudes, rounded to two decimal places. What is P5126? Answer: 0.06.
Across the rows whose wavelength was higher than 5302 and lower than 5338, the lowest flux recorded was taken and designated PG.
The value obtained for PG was 11.64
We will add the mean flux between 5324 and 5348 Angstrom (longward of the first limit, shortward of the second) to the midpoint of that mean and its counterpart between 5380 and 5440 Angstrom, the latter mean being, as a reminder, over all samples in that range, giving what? 26.0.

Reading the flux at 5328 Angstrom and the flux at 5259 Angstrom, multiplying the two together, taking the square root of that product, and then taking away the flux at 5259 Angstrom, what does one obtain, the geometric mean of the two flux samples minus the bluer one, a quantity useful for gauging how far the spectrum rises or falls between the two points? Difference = -1.3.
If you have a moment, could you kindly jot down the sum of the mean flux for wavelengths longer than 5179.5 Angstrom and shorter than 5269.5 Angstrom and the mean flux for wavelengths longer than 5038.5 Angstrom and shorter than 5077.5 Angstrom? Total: 25.1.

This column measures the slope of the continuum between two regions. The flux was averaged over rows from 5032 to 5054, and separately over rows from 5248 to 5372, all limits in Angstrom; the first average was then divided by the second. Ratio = 0.97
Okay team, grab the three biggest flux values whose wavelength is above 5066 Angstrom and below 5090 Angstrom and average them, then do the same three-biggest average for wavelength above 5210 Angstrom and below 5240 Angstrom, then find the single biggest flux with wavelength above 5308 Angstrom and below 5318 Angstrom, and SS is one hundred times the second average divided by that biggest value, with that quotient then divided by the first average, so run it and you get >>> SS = 7.54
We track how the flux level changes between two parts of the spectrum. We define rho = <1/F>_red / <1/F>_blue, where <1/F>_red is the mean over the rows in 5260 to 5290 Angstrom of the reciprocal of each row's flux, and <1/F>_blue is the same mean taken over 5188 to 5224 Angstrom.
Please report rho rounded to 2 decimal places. 1.01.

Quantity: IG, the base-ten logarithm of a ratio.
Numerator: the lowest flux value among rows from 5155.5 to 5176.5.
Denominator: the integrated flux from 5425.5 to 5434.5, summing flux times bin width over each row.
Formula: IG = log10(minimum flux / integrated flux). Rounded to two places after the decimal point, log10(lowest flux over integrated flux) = -1.08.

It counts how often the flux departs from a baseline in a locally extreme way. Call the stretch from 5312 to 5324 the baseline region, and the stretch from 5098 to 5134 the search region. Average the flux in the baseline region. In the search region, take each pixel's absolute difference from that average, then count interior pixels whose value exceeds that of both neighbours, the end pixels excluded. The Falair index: 3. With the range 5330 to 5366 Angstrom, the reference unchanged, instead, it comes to 3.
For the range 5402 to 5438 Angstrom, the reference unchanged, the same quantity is 3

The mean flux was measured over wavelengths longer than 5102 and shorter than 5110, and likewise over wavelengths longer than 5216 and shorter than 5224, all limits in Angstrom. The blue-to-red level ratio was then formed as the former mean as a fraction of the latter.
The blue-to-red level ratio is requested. 1.01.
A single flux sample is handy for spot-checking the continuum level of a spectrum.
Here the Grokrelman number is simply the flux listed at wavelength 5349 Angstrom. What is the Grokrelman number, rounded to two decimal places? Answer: 13.81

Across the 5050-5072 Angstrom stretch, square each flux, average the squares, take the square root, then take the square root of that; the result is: 3.59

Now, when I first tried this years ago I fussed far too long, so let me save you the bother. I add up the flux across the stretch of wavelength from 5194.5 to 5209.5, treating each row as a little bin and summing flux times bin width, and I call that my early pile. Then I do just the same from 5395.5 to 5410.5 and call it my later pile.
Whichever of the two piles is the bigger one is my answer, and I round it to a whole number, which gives 190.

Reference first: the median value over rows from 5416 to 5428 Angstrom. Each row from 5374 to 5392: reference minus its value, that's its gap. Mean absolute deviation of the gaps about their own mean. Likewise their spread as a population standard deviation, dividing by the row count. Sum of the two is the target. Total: 0.8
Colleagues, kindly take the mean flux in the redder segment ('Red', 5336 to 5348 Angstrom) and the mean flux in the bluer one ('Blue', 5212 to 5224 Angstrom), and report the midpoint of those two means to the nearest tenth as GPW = 12.9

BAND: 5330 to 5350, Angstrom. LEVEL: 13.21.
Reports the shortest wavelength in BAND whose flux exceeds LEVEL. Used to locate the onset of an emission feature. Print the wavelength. 5334 Angstrom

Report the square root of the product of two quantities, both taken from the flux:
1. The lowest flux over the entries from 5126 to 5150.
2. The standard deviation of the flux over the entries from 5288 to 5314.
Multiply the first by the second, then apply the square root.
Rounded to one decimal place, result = 1.6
